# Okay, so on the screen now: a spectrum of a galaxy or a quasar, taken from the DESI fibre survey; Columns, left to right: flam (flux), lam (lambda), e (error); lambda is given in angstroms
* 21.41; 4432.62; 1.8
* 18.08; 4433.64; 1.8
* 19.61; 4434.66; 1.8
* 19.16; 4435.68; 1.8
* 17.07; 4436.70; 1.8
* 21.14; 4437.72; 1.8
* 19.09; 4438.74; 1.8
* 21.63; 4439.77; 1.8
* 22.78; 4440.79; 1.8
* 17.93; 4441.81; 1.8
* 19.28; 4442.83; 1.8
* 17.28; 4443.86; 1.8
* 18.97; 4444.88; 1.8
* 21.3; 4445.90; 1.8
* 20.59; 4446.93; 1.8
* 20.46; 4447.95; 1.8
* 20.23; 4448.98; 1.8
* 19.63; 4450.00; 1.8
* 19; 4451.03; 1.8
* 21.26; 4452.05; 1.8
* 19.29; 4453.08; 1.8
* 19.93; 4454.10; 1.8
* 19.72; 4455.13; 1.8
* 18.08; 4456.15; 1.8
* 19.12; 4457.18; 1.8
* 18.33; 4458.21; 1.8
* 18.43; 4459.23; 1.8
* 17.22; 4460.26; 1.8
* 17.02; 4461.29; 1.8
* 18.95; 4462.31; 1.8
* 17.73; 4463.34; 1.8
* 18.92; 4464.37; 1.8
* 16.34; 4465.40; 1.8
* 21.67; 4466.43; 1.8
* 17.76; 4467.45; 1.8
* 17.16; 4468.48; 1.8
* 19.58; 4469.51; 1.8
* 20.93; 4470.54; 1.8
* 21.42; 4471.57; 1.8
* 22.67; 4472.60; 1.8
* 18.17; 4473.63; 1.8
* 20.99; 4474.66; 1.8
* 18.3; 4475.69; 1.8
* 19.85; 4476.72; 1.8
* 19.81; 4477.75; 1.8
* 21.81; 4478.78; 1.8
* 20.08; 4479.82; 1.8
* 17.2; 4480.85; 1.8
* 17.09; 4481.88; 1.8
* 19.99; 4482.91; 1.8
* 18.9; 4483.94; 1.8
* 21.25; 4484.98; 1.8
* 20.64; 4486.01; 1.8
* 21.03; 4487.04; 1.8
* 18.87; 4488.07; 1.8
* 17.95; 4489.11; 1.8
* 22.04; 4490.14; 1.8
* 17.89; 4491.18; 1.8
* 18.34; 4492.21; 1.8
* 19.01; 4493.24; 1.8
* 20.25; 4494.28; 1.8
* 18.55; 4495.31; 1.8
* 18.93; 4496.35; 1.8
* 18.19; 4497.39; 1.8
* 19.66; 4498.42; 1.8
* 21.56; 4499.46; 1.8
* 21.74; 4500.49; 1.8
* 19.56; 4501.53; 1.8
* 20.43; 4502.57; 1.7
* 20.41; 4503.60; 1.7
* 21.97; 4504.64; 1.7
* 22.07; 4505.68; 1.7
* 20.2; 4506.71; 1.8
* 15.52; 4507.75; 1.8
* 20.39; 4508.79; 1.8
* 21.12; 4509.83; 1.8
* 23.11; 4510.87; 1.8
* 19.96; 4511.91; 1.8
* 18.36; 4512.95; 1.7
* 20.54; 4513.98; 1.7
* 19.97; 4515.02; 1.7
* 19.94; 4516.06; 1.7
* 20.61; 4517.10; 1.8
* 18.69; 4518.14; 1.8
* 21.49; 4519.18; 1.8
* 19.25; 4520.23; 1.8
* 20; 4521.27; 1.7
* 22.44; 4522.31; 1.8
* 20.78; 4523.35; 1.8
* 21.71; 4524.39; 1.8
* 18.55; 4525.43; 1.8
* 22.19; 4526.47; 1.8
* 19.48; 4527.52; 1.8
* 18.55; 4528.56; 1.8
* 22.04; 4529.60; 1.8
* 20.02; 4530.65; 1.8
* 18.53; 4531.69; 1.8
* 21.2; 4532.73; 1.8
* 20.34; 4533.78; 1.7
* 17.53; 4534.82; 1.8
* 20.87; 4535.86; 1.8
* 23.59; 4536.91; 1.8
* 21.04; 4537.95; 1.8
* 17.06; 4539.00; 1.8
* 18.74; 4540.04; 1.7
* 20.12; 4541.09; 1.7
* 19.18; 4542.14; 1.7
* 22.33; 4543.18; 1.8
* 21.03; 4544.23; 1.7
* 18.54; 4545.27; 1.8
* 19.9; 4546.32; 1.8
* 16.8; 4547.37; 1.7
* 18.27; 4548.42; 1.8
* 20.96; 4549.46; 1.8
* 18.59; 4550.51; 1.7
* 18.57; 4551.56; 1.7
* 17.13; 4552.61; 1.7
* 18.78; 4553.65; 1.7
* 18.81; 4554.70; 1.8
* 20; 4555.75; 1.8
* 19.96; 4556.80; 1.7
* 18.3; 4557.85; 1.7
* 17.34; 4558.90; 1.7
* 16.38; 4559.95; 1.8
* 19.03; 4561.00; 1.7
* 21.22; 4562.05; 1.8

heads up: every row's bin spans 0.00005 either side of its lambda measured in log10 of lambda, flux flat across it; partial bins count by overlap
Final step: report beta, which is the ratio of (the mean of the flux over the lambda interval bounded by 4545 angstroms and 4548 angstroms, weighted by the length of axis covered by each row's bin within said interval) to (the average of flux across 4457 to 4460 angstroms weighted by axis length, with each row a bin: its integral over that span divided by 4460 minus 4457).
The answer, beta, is 0.99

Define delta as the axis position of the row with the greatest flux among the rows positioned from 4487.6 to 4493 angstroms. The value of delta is 4490.14 angstroms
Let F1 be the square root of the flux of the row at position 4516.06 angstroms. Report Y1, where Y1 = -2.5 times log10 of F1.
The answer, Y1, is -1.625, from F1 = 4.47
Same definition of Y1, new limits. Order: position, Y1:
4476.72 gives -1.622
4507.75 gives -1.489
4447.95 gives -1.639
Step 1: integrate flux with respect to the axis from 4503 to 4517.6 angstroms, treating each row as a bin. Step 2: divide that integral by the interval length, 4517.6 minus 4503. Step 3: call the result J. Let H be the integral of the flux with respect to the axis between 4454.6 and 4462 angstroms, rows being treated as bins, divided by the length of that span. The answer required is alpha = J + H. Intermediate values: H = 18.3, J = 20.3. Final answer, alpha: 38.6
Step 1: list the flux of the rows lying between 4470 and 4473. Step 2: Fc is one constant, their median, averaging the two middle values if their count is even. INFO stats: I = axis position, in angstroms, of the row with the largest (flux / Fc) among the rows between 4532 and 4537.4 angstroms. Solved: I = 4536.91 angstroms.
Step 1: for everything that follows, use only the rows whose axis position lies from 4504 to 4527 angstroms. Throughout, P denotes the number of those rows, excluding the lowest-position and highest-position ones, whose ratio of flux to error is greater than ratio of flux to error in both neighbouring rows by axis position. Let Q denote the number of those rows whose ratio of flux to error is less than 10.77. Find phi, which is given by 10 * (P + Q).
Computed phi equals 100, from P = 6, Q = 4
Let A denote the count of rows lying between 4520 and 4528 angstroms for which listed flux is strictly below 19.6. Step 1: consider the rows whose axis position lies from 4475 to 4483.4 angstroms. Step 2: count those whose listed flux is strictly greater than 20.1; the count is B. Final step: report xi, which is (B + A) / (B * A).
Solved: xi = 1.3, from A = 3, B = 1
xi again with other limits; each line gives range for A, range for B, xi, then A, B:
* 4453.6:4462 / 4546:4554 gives 1.2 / 6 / 1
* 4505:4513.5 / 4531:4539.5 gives 0.7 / 2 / 5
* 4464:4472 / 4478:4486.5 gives 0.5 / 5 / 3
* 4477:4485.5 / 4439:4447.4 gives 0.6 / 3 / 4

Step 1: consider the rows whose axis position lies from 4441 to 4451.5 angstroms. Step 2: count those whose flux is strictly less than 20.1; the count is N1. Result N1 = 6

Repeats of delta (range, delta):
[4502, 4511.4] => 4510.87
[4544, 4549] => 4544.23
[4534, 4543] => 4536.91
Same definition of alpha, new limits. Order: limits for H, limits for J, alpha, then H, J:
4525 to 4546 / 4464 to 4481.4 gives 39.6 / 20.1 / 19.6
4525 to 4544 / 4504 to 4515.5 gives 40.4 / 20.1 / 20.3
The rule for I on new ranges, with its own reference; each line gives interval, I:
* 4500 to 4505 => 4504.64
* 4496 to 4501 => 4500.49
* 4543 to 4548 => 4543.18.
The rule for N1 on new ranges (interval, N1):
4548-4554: 5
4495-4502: 5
